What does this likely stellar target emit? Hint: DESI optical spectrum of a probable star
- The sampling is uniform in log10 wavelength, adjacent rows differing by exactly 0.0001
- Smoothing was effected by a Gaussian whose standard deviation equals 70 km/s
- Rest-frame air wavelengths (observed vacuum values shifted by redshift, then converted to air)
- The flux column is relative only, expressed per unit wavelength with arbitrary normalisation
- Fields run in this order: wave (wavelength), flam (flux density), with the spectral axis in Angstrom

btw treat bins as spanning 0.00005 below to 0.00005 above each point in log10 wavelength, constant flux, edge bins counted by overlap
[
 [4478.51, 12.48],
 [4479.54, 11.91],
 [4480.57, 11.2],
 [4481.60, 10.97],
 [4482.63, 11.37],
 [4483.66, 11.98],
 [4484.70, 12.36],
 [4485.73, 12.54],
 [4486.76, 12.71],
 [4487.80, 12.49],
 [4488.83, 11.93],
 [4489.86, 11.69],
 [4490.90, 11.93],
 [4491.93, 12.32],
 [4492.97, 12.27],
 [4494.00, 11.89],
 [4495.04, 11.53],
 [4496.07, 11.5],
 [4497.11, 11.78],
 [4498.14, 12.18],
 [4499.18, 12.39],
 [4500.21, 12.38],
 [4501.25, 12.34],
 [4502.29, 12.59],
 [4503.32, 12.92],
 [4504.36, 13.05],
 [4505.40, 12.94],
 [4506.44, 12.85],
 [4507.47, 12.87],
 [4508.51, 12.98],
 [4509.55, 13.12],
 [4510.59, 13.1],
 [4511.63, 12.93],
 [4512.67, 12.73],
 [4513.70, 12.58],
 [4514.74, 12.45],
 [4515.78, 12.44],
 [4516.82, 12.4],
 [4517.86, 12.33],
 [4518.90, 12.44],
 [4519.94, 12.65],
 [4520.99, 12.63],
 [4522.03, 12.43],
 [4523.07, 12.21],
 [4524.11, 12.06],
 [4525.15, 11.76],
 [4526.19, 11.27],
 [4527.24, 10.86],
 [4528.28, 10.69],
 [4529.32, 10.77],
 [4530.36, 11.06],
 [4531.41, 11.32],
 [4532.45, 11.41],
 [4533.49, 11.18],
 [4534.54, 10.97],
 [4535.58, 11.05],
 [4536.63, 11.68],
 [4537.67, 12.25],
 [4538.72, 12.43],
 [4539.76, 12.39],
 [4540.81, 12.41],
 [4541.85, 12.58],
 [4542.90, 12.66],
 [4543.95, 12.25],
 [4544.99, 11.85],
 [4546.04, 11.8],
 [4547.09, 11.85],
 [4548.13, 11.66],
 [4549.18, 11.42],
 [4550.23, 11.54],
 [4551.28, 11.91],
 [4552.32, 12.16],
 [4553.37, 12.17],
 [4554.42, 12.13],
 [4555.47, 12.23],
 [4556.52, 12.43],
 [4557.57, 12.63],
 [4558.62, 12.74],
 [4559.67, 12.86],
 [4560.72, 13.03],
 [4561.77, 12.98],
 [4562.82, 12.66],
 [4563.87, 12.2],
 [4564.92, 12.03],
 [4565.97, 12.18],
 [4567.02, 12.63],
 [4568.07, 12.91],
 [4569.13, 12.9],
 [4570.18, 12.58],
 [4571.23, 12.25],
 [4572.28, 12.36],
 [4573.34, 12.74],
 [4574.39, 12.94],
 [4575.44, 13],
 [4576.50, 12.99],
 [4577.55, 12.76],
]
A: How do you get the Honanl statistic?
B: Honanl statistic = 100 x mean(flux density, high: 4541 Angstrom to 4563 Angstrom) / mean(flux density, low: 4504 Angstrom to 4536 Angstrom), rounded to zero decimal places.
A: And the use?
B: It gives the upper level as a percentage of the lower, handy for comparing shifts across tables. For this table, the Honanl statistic 101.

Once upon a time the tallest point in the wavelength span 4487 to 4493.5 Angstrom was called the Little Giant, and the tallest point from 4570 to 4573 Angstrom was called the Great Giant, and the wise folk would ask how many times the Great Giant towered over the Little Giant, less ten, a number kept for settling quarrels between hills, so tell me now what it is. -8.993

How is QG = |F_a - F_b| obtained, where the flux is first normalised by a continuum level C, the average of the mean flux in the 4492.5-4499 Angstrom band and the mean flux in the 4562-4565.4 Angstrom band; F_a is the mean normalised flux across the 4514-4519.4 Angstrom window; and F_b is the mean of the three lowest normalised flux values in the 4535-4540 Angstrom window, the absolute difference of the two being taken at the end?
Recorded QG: 0.062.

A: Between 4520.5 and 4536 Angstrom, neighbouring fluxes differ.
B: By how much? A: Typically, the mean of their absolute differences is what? 0.227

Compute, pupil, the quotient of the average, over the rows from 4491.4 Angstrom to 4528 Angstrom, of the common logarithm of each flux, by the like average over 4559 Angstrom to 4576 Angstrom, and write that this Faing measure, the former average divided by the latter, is 0.99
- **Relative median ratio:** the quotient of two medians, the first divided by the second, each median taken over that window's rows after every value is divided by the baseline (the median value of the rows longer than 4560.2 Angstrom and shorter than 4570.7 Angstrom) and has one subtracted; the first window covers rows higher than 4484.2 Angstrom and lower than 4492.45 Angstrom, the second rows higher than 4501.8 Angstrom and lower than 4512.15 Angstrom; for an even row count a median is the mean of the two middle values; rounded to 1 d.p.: -1.1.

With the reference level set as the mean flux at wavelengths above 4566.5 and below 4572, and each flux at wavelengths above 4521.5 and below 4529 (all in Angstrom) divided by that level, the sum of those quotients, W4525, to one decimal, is 6.4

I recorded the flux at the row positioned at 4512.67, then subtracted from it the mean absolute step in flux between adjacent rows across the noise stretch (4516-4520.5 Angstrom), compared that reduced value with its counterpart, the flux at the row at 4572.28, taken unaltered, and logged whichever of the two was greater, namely 12.6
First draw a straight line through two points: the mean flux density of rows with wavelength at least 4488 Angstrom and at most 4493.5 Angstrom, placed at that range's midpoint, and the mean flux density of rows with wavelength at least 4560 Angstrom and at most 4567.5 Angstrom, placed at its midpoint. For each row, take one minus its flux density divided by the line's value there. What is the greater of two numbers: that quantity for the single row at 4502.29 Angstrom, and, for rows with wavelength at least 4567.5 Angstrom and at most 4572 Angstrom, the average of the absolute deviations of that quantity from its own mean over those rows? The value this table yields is 0.020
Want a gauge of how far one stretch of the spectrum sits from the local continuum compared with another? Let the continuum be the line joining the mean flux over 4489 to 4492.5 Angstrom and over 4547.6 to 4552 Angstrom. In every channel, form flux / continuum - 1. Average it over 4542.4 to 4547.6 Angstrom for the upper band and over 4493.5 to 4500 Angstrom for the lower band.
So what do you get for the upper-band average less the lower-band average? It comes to 0.04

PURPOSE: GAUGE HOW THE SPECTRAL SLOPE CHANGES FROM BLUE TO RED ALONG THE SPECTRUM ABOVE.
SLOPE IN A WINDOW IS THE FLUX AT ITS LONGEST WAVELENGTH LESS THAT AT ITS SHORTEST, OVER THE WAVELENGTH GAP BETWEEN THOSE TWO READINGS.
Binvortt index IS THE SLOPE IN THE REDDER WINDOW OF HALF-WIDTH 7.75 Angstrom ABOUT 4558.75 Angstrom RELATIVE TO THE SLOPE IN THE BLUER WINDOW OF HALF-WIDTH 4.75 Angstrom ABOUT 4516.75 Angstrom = -1.5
